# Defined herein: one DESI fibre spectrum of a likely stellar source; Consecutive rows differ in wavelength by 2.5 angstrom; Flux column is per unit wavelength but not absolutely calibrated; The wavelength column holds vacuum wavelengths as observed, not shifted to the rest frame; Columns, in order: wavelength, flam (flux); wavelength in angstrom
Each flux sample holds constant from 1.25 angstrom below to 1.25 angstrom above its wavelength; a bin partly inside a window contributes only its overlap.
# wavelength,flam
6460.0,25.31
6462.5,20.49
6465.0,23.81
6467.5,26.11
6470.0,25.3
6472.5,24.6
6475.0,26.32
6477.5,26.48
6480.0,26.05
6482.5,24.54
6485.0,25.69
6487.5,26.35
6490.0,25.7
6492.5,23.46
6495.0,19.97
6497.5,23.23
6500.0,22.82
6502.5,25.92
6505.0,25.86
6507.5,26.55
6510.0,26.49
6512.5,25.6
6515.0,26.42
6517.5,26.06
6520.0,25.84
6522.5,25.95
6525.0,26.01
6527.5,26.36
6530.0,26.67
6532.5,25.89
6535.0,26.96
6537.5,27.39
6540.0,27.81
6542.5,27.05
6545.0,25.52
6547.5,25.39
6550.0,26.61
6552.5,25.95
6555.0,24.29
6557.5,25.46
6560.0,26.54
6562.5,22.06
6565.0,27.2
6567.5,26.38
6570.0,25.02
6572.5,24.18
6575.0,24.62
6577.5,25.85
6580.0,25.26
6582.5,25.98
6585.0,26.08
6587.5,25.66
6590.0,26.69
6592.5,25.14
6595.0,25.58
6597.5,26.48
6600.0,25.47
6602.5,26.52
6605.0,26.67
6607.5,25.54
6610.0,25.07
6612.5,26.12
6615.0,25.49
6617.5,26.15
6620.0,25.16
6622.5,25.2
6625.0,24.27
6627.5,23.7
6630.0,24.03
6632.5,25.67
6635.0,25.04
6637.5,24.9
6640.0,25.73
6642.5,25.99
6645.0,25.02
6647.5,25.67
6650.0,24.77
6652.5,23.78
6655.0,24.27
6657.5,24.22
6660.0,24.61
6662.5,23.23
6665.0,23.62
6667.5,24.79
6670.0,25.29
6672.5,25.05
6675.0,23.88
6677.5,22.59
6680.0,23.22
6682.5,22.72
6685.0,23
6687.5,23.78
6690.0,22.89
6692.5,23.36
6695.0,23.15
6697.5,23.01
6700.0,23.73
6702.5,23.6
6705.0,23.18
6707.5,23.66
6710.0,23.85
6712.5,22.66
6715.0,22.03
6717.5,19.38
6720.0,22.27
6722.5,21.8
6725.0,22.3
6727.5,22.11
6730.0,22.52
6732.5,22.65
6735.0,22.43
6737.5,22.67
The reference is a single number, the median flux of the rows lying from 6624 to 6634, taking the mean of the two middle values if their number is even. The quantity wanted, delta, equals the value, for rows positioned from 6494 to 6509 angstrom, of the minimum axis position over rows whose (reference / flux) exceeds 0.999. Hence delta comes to 6495.0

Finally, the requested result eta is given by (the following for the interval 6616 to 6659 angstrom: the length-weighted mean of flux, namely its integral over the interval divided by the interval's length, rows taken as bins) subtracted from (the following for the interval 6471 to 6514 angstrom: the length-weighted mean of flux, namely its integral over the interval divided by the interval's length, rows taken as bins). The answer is 0.1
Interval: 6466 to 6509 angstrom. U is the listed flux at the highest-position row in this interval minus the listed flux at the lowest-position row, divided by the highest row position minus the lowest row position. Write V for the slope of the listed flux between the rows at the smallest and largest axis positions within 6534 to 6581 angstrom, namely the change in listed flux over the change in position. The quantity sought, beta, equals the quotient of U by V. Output -0.3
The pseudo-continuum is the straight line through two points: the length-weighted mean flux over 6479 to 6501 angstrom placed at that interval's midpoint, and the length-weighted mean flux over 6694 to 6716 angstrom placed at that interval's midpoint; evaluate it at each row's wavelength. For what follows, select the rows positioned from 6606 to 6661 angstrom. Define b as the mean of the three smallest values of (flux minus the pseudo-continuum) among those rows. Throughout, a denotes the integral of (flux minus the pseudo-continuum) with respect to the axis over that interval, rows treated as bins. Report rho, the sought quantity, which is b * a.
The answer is 25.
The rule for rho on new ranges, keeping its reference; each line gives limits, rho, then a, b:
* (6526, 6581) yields -38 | 106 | -0.35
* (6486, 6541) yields -179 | 83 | -2.16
